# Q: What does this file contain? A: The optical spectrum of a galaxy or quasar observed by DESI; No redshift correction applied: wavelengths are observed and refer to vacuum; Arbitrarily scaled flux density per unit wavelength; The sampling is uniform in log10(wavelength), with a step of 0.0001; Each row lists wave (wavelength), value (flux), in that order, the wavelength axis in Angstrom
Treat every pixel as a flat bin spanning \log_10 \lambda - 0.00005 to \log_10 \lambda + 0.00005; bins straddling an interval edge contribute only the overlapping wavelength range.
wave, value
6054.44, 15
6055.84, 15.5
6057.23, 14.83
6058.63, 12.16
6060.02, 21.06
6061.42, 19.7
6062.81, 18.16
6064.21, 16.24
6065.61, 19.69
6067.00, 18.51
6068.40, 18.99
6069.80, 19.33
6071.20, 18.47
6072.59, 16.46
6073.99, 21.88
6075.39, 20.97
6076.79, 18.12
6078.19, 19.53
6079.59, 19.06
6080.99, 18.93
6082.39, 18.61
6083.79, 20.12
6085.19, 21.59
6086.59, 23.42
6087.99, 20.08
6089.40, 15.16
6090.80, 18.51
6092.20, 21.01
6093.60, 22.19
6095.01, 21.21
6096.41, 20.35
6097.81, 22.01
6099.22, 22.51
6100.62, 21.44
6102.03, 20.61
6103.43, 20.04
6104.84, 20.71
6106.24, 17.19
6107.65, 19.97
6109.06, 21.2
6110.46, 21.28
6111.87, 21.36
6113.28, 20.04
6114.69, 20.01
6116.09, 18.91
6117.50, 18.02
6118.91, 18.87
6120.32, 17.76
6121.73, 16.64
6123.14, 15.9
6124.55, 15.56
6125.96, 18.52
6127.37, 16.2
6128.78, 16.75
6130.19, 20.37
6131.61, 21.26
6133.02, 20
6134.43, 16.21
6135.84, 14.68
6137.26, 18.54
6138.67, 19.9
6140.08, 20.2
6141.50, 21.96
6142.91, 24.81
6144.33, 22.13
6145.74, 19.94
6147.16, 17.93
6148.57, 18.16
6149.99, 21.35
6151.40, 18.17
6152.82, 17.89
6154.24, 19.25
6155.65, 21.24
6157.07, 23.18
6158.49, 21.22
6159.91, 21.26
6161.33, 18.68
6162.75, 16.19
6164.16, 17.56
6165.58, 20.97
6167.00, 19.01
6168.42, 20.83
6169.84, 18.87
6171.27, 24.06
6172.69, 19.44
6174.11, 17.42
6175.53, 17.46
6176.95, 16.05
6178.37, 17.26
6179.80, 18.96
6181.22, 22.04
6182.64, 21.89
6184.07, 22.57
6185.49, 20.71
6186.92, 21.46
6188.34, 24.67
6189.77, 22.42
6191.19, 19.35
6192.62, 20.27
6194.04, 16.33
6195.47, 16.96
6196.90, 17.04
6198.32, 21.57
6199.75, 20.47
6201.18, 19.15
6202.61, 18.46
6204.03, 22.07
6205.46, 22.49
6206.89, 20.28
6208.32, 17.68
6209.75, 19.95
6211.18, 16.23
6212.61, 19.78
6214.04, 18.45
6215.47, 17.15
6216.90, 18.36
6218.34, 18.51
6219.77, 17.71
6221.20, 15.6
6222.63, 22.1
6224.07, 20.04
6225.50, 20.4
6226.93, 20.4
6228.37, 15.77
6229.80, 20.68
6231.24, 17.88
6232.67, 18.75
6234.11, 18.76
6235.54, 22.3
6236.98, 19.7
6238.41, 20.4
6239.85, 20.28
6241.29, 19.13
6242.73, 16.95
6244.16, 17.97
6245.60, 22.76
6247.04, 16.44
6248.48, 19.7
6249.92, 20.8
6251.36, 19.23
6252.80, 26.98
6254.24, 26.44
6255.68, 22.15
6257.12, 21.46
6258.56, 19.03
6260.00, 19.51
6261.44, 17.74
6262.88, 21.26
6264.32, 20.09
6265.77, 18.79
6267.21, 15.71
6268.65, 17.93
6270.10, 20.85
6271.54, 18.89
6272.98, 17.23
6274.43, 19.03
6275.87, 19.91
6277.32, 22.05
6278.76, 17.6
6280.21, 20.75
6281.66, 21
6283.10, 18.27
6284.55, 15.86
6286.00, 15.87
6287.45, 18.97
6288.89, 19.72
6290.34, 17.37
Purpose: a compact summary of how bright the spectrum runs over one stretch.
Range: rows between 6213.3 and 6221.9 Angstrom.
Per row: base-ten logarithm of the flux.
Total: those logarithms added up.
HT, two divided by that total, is 0.27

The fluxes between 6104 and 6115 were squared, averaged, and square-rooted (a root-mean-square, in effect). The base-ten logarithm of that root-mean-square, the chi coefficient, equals 1.31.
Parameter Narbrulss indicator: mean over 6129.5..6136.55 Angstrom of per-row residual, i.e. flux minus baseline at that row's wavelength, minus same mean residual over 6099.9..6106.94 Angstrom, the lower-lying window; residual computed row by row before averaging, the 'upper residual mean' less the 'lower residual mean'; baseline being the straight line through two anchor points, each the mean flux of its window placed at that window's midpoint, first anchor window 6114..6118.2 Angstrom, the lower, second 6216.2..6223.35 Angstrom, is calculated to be -1.3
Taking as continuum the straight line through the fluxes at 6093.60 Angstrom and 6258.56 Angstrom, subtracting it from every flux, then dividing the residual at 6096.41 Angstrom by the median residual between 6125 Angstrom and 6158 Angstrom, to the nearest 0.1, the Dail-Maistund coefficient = 1.2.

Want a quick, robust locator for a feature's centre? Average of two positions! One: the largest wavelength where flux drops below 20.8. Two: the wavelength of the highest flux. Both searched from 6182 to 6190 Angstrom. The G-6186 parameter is 6186.9 Angstrom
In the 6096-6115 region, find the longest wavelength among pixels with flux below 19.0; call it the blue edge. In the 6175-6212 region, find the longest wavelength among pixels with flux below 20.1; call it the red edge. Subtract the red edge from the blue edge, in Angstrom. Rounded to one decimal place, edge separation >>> -104.9 Angstrom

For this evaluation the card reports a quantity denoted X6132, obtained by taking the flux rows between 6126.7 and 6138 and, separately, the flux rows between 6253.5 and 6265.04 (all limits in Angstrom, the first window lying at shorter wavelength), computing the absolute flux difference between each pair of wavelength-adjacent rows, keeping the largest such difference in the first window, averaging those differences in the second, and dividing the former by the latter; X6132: 1.88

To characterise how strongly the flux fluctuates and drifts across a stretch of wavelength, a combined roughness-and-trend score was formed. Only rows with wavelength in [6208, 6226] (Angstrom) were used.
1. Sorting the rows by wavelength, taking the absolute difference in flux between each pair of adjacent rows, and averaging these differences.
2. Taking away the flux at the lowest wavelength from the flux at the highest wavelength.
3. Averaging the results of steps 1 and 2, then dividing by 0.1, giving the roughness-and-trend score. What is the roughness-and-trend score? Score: 24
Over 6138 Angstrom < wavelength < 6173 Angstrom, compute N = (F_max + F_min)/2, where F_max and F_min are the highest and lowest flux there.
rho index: 20.5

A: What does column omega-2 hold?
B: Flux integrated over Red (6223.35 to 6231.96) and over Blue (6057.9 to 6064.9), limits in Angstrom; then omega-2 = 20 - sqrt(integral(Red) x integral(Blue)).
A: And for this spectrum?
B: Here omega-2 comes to -122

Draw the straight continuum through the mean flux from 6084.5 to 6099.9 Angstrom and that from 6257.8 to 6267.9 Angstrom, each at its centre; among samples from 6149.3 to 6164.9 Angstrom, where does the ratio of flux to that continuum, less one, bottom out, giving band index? 6162.75 Angstrom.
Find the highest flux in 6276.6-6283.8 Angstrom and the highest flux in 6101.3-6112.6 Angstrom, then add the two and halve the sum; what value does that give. 21.7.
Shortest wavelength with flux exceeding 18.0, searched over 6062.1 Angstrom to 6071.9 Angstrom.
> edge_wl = 6062.81 Angstrom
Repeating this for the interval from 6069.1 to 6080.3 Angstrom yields 6069.80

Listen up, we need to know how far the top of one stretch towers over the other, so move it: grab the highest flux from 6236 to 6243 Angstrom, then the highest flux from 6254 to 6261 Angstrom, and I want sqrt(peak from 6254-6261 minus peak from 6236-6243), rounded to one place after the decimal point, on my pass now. 2.5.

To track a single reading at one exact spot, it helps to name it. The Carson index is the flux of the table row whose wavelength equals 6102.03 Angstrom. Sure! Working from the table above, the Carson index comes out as 20.61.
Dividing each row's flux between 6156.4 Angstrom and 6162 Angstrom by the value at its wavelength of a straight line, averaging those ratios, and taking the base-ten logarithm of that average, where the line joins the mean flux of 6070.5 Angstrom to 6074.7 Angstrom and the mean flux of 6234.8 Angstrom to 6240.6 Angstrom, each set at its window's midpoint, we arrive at 0.026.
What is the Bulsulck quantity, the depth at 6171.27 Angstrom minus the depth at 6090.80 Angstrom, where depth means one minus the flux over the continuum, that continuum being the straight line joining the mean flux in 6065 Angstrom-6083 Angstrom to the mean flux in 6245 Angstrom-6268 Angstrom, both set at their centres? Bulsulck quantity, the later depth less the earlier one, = -0.25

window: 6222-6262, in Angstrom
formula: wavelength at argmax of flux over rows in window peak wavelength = 6252.80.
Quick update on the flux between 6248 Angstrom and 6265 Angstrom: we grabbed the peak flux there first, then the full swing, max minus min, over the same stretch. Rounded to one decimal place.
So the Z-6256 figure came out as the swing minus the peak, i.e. -17.7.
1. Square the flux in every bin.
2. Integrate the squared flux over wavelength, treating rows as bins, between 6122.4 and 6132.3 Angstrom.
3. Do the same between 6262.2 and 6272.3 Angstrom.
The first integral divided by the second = 0.86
